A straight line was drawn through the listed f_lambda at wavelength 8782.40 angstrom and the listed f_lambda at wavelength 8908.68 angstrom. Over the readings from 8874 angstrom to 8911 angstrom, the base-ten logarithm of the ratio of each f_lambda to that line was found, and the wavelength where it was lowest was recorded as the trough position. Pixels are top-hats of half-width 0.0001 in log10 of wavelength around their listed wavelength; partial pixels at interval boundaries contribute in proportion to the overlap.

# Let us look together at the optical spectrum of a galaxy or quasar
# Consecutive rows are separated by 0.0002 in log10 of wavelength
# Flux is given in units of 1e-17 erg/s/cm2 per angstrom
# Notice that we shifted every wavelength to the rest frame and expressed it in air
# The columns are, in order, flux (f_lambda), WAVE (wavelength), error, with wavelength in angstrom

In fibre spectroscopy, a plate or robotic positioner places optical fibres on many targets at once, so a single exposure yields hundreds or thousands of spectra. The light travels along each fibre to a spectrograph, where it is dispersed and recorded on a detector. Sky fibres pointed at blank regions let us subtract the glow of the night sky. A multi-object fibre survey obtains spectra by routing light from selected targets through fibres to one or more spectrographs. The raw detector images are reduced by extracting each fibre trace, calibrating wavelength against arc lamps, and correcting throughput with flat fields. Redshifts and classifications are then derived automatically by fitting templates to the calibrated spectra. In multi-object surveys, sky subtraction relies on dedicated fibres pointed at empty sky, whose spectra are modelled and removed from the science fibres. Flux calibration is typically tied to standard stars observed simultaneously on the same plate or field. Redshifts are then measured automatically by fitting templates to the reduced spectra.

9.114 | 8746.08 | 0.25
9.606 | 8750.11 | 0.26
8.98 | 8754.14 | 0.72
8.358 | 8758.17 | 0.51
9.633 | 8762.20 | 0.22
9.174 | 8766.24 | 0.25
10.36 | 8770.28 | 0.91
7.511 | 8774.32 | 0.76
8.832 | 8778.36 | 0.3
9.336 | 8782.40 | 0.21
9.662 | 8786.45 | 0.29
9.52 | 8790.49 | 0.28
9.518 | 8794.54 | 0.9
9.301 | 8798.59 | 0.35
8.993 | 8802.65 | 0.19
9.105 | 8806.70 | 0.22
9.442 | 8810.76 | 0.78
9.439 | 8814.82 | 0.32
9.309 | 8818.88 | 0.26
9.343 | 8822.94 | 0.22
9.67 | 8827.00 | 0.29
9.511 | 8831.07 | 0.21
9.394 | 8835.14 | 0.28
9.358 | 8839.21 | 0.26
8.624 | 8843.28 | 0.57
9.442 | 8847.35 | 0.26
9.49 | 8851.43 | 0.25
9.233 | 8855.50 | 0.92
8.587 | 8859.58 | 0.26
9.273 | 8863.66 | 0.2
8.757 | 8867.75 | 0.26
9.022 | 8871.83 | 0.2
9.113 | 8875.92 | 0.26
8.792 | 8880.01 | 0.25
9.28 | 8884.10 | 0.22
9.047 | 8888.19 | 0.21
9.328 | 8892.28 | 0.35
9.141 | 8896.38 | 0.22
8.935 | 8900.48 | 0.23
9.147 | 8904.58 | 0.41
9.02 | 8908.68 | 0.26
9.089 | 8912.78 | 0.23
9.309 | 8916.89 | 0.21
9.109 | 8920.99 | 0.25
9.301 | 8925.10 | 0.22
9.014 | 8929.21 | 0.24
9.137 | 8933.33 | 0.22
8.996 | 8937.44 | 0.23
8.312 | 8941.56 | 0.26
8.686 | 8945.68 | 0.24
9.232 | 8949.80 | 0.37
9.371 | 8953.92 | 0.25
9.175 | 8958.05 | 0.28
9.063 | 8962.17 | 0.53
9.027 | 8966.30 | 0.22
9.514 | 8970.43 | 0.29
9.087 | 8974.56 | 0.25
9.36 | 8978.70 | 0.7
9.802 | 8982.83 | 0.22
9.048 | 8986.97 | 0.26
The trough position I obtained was 8880.01 angstrom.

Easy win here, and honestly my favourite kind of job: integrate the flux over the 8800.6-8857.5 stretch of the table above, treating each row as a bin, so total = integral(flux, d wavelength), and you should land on 530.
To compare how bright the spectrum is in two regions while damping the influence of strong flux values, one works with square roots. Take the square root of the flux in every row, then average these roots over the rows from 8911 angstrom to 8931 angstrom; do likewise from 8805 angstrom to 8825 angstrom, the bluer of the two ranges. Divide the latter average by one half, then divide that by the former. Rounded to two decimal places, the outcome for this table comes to 2.02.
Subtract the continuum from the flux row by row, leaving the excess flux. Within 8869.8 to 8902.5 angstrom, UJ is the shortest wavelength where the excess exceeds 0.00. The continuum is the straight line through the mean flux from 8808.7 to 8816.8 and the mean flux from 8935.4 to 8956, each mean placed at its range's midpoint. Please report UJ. 8884.10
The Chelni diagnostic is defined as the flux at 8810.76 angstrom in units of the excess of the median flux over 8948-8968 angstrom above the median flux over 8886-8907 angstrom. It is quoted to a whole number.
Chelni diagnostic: 278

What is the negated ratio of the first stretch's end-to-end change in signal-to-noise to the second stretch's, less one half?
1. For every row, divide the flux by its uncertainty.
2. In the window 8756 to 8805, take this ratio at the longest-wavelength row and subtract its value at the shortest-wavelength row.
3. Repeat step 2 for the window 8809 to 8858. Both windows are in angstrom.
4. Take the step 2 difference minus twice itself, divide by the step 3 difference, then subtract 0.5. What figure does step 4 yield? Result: 14.5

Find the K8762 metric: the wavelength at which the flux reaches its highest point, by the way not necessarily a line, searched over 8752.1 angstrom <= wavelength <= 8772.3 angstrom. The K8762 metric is 8770.28 angstrom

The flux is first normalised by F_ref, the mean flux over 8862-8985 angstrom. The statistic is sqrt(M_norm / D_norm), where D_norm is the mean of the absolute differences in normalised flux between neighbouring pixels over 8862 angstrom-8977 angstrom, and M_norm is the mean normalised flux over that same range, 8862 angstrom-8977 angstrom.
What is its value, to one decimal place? 5.9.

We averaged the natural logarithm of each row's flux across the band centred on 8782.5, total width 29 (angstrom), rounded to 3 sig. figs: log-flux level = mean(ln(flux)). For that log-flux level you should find 2.22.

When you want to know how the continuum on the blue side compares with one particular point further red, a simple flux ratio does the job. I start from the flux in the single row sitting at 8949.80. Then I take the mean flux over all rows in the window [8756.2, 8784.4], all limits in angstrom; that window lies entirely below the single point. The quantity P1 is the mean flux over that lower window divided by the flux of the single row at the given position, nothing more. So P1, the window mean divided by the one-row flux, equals 0.98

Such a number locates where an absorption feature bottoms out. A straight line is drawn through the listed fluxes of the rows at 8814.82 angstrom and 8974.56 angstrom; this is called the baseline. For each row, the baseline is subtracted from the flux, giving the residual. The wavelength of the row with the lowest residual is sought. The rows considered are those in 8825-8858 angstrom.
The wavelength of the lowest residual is 8843.28 angstrom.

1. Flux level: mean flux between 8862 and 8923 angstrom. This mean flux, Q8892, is 9.09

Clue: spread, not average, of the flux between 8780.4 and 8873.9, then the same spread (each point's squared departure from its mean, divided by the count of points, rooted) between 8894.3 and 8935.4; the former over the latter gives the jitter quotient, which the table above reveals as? 2.61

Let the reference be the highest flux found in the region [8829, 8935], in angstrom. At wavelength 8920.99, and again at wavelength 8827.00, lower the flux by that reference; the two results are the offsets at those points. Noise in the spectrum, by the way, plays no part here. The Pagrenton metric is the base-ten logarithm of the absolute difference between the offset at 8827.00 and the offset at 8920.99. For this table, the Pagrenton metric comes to -0.25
